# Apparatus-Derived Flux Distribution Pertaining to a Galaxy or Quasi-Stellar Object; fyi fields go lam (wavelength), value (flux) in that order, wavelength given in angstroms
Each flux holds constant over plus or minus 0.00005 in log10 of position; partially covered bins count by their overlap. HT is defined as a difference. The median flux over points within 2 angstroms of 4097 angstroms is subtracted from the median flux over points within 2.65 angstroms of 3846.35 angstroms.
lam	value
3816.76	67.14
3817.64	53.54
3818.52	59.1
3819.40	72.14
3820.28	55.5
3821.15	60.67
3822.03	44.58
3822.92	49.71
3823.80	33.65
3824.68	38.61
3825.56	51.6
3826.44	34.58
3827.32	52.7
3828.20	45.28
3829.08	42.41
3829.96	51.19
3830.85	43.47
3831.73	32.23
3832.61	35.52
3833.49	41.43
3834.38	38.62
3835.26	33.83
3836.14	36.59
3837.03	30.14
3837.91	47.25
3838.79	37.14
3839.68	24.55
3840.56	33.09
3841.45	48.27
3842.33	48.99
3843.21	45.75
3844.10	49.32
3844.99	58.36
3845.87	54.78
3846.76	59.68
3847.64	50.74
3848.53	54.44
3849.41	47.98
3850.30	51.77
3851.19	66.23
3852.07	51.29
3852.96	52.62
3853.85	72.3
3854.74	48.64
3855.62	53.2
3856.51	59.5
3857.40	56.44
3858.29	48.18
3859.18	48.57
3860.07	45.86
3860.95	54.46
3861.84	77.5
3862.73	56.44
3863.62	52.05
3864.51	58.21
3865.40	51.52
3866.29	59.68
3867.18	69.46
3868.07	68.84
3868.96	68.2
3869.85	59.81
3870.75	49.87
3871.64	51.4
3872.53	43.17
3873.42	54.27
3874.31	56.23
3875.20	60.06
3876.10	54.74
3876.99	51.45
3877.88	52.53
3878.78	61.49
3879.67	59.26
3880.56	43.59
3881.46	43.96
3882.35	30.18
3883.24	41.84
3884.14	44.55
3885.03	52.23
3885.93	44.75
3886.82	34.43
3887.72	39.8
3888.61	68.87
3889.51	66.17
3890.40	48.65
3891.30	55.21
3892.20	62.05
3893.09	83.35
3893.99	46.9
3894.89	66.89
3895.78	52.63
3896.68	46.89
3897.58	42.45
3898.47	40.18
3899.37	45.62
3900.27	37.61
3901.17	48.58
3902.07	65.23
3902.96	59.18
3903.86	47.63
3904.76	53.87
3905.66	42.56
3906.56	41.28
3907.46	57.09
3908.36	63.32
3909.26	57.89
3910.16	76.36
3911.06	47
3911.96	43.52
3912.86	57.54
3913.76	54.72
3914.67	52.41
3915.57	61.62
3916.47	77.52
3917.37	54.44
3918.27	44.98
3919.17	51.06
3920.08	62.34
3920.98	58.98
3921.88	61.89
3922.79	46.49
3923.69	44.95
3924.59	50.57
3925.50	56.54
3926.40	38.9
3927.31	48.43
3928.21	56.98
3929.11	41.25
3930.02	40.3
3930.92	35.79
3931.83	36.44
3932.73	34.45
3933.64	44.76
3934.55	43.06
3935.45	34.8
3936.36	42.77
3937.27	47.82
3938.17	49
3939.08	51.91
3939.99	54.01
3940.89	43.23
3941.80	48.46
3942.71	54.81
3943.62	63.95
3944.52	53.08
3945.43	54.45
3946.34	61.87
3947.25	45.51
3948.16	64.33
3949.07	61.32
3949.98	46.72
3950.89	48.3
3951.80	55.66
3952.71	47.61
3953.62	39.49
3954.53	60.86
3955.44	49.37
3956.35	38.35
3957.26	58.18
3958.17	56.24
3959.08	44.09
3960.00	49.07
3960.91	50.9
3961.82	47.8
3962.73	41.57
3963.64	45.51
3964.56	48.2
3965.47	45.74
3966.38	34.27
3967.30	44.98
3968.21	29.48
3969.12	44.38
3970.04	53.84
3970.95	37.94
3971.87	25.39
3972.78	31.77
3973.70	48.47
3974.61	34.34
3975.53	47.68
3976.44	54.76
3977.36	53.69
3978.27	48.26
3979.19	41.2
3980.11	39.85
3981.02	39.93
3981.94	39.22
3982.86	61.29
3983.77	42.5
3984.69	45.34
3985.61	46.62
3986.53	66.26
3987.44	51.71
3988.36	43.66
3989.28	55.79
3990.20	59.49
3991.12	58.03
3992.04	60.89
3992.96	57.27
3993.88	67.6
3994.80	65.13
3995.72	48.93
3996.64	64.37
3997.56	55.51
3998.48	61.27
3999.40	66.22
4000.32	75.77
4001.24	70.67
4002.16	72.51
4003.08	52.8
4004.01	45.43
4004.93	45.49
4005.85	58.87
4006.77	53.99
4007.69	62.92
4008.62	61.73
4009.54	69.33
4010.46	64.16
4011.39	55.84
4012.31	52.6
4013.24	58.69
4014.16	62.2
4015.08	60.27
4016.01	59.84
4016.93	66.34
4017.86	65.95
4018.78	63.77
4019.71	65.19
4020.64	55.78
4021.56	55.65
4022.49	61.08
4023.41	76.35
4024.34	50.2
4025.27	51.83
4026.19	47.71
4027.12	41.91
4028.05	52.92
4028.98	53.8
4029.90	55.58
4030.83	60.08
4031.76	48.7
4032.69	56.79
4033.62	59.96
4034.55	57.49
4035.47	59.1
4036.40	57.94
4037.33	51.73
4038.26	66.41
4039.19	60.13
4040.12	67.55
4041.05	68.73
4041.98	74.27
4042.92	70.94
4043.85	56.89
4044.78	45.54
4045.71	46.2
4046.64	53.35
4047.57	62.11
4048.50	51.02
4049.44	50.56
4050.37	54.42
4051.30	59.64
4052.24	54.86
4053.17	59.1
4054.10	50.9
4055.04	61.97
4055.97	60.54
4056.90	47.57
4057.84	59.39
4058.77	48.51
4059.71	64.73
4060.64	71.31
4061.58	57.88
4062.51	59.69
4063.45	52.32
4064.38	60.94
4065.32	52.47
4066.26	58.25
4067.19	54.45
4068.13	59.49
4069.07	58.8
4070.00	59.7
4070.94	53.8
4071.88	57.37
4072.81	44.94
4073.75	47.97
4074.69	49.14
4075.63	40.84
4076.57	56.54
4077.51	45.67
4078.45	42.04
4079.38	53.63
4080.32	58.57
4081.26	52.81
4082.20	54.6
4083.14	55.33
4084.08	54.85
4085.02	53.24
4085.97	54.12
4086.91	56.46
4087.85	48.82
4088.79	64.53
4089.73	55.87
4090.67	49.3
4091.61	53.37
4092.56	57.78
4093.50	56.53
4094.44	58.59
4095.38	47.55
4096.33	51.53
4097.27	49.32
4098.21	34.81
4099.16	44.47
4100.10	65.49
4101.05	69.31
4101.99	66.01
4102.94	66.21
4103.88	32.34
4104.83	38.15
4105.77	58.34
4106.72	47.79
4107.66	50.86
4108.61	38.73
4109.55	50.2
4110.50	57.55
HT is 6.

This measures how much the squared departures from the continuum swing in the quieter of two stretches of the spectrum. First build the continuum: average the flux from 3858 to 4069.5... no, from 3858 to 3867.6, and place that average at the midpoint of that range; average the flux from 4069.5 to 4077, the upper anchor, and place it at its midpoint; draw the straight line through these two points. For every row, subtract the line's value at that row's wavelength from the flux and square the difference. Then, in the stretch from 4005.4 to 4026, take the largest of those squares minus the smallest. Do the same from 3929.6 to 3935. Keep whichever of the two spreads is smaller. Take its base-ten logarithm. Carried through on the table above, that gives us 2.50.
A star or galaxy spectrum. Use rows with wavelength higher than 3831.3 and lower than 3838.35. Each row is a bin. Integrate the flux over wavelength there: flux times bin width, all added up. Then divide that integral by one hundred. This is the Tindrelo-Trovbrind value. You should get 2.61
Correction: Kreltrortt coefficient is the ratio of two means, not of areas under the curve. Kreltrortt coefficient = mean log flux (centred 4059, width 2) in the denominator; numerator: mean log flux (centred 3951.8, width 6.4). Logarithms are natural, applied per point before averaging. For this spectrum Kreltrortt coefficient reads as 0.98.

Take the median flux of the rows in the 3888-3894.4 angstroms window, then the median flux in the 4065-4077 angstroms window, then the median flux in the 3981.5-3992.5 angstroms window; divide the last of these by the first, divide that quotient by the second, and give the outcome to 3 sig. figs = 0.0159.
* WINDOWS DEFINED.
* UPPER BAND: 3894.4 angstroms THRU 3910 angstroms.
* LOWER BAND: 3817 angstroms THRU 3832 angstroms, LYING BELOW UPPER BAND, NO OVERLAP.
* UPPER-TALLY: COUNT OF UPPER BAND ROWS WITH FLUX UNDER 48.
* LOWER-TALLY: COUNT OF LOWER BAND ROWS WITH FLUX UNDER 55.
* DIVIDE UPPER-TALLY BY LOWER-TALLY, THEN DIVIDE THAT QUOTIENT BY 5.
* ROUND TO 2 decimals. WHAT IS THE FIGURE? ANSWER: 0.12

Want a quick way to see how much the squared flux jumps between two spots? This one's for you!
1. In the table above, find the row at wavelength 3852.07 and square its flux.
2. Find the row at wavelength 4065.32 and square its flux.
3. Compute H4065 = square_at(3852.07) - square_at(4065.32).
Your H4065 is -122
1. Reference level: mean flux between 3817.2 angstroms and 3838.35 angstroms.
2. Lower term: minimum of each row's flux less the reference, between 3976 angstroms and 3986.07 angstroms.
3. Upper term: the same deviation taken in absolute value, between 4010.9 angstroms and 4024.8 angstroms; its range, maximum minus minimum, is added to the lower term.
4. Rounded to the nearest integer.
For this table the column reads 20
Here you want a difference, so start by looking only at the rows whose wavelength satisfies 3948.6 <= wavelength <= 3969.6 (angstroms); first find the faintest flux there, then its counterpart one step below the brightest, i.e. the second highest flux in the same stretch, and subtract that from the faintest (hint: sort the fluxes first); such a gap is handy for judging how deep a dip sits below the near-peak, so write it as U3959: -31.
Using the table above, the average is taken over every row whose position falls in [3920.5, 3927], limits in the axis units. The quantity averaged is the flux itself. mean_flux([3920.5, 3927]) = 51.2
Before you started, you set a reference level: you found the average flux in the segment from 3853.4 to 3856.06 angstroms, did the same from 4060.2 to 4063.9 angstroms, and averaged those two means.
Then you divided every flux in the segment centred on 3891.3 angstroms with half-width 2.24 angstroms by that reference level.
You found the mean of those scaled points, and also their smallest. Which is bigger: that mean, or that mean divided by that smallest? 1.30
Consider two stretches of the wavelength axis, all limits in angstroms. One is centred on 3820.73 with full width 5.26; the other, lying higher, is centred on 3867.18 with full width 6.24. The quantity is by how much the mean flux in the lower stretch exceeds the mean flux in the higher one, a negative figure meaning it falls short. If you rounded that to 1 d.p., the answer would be -5.3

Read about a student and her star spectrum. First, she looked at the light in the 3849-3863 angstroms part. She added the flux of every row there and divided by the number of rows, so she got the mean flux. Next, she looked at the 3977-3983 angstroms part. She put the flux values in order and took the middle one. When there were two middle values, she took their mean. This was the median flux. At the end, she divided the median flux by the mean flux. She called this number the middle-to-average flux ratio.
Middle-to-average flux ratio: 0.74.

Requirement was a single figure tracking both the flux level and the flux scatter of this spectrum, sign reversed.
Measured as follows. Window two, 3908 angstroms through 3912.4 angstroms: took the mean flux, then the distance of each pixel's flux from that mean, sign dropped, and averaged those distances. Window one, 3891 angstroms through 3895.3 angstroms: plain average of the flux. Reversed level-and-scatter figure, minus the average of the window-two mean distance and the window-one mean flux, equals -36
